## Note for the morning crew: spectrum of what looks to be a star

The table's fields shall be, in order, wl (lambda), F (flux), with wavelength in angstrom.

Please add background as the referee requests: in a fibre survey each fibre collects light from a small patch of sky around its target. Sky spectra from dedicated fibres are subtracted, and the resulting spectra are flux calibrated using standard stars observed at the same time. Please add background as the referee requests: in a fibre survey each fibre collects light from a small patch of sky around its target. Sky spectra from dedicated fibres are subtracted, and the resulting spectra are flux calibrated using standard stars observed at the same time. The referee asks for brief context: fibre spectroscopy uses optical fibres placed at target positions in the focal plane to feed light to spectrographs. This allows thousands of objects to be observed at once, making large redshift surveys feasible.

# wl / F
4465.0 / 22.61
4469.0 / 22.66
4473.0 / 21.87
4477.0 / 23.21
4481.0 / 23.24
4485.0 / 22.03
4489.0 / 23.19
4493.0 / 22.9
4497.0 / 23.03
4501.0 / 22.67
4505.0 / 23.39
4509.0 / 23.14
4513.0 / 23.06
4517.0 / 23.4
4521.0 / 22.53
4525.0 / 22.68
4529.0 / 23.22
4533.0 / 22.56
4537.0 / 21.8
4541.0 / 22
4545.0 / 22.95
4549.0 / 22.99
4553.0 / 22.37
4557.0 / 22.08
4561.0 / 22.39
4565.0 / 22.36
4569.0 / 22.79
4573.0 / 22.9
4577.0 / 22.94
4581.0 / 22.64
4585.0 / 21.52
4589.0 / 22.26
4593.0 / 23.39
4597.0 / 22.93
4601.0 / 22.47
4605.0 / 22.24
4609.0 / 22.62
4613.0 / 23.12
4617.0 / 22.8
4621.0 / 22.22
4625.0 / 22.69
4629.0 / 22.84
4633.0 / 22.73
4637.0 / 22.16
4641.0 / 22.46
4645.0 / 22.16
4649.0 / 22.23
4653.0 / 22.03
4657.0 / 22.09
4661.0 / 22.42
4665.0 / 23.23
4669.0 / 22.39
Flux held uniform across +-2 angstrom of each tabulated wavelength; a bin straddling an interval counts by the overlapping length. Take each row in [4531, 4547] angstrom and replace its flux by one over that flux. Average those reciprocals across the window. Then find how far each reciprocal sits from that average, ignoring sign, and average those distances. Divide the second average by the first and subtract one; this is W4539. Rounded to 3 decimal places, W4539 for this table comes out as -0.981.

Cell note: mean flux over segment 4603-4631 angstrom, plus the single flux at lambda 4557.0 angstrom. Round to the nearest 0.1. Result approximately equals 44.7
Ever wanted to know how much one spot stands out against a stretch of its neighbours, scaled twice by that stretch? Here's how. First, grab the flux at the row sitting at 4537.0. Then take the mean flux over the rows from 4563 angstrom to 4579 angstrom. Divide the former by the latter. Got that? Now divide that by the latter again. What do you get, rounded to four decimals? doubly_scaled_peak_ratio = 0.0421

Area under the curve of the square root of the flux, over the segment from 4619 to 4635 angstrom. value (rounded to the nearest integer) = 76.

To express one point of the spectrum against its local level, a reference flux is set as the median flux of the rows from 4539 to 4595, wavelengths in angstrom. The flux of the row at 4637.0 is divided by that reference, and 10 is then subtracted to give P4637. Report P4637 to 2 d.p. -9.02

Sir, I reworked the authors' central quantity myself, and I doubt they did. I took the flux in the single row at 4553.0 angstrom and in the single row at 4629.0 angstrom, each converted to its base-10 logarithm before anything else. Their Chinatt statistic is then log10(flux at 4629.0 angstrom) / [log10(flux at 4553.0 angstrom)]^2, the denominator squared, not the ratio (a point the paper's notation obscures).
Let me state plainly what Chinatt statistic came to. 0.746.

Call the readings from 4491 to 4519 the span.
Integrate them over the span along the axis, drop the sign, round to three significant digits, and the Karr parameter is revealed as 646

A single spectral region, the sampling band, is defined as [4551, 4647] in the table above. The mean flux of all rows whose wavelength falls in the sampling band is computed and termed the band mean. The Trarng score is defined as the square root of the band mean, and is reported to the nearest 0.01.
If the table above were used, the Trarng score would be 4.75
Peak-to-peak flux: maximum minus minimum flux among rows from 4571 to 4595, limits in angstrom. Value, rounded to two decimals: 1.87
